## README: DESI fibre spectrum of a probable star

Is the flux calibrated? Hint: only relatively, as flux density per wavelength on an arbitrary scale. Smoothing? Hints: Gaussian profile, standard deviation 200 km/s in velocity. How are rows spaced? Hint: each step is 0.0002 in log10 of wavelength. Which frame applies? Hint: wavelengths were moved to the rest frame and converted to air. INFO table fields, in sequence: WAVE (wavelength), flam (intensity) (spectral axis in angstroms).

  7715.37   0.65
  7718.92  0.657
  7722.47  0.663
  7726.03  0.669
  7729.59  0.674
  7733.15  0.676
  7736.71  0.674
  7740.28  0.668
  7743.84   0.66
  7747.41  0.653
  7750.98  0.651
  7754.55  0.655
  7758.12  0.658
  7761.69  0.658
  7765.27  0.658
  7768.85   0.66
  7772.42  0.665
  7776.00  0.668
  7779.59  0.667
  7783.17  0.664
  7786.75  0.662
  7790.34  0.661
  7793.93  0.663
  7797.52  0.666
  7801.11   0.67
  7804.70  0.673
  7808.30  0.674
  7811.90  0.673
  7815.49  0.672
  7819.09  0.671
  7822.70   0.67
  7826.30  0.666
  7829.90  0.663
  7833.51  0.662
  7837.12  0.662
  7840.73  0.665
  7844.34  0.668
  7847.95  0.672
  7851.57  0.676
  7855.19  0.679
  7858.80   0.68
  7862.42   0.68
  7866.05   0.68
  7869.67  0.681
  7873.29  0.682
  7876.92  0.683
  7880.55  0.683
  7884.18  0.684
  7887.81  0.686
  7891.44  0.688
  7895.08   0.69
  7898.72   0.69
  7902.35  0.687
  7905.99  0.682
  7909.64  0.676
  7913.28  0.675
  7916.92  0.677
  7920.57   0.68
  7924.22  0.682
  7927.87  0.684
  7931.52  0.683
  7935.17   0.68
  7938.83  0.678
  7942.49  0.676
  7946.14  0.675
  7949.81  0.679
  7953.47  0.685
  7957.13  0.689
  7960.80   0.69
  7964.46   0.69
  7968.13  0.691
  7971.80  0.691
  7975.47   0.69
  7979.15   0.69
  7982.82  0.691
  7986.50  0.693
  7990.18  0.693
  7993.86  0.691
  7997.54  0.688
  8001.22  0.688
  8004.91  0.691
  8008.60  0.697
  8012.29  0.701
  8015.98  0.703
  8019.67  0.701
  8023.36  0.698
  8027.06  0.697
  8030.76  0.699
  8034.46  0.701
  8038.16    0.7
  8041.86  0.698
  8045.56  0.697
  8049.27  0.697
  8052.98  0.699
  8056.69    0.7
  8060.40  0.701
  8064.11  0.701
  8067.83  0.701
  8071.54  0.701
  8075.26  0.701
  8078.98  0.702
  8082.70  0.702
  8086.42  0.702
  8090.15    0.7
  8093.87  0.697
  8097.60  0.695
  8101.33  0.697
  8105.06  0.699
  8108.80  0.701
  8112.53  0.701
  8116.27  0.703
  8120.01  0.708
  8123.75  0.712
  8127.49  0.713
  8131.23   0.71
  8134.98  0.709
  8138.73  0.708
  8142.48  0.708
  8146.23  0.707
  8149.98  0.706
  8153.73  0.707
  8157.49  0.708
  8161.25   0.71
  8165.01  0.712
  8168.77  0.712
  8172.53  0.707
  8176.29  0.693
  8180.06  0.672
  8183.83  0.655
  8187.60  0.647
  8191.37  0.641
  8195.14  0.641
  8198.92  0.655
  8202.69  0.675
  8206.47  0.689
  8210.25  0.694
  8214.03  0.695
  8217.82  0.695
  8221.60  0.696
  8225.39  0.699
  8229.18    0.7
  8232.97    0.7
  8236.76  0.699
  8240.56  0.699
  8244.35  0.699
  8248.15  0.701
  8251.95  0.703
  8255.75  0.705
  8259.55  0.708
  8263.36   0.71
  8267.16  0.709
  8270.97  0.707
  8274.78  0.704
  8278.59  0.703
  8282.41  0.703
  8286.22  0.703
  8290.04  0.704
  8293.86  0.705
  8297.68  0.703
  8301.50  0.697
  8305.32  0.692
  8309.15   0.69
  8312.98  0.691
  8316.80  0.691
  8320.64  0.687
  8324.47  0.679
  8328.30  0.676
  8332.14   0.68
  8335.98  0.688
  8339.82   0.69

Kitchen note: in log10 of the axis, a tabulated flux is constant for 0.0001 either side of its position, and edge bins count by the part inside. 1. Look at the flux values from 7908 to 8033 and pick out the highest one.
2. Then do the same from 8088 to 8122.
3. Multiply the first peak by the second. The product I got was 0.498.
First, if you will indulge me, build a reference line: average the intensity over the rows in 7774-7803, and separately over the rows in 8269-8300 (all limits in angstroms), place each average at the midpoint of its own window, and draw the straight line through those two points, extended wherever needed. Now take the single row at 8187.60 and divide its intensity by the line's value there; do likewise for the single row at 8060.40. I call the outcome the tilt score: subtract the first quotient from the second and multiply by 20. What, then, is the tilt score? 1.8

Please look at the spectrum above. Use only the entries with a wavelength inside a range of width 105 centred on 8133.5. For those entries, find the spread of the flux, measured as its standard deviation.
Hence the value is 0.012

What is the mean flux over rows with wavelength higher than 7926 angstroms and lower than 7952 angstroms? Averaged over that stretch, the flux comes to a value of 0.679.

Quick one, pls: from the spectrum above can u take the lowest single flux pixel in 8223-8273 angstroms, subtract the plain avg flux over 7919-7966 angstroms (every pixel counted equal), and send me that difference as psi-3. 0.017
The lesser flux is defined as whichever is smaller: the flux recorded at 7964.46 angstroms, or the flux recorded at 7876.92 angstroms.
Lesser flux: 0.683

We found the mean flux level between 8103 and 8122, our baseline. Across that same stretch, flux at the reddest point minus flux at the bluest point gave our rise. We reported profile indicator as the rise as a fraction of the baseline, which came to 0.013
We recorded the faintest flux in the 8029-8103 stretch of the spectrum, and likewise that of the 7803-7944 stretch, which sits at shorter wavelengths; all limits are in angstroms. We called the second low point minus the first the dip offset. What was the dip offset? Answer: -0.033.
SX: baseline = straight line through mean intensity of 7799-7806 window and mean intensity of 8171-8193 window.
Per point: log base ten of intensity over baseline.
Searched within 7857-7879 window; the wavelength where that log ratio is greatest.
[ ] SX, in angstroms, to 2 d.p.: 7876.92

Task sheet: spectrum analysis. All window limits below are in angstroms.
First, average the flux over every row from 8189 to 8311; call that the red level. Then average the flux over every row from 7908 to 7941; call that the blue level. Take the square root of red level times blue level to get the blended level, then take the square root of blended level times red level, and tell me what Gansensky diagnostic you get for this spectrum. 0.691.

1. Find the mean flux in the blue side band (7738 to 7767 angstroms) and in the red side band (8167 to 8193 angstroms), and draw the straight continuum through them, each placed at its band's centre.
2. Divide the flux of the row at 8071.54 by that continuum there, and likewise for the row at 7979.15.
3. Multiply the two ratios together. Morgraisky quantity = 1.08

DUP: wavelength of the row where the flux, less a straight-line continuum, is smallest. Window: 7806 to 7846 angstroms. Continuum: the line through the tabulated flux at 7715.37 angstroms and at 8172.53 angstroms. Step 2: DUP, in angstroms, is 7837.12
